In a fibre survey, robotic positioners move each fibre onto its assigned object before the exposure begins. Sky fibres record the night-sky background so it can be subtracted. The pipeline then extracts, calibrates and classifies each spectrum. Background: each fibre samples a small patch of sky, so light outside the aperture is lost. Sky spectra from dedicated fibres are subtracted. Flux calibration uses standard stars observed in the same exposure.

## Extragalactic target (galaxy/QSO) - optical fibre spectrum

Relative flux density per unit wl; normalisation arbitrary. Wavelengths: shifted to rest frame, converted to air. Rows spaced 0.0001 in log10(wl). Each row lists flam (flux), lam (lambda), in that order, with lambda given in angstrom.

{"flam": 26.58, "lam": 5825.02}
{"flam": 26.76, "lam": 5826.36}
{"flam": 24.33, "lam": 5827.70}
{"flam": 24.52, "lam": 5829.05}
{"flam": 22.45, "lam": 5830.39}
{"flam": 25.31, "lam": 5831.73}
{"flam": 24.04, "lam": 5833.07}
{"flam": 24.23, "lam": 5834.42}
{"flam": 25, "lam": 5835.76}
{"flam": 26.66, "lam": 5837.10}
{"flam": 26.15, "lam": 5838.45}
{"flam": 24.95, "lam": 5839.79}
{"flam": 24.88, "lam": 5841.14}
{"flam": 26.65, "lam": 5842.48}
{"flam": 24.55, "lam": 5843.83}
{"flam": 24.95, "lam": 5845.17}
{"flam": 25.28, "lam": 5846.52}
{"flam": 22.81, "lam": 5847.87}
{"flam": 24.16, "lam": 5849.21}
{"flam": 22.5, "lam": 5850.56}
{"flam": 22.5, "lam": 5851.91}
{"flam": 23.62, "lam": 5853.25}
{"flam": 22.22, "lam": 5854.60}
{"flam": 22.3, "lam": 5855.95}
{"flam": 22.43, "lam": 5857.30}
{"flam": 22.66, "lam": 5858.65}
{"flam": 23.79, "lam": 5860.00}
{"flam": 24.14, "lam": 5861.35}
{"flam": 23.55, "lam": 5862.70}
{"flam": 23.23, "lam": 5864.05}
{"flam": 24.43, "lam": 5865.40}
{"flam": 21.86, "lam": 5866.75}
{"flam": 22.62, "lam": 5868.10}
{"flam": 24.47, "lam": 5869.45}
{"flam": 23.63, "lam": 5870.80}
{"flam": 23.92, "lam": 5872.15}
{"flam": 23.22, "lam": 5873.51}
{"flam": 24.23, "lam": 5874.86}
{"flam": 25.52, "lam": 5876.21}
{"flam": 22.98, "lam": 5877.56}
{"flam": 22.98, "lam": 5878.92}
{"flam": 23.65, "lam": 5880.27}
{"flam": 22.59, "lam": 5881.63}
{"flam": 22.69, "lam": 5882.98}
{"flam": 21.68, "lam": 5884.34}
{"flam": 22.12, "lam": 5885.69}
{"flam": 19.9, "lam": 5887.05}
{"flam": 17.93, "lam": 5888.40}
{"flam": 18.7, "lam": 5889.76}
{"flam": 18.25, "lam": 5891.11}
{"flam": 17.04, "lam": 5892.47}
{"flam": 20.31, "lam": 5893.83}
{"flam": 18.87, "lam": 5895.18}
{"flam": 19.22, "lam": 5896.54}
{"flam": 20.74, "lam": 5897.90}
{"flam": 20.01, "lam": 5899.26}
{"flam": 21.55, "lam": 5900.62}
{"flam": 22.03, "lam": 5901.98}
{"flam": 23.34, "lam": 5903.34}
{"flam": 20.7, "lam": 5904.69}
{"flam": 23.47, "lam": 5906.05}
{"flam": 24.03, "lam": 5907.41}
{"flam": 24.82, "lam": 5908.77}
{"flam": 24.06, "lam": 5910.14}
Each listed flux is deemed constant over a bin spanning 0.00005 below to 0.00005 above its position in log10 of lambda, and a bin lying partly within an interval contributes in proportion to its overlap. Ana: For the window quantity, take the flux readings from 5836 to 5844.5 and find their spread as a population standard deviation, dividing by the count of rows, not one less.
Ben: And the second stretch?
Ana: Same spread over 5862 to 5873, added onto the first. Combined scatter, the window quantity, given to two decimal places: 1.70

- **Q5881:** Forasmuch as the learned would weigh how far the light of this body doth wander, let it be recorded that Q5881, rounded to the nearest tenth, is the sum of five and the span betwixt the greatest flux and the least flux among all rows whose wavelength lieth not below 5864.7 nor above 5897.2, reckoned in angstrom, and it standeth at 13.5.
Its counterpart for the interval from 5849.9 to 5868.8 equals 7.6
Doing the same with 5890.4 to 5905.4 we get 11.3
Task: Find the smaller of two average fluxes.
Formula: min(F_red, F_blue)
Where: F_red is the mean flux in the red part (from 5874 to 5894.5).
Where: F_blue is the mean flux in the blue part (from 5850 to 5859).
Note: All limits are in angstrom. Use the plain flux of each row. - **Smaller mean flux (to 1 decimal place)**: 21.4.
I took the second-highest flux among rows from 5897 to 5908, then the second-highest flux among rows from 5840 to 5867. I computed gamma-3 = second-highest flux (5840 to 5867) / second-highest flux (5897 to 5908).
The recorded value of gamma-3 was 1.08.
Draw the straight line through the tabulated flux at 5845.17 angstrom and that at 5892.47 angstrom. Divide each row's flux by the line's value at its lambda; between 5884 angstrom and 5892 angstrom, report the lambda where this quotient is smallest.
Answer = 5888.40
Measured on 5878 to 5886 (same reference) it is 5884.34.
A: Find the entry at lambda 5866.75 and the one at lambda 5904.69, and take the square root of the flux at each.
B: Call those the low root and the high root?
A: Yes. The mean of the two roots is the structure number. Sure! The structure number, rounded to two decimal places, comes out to 4.61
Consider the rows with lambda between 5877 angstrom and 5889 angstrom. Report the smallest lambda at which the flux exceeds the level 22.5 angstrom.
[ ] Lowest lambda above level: 5877.56 angstrom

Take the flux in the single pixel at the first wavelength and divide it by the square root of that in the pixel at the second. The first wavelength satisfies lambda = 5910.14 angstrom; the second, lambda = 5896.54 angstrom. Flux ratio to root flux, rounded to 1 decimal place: 5.5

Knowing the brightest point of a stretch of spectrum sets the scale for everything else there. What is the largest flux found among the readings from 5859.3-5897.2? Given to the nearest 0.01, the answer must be 25.52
